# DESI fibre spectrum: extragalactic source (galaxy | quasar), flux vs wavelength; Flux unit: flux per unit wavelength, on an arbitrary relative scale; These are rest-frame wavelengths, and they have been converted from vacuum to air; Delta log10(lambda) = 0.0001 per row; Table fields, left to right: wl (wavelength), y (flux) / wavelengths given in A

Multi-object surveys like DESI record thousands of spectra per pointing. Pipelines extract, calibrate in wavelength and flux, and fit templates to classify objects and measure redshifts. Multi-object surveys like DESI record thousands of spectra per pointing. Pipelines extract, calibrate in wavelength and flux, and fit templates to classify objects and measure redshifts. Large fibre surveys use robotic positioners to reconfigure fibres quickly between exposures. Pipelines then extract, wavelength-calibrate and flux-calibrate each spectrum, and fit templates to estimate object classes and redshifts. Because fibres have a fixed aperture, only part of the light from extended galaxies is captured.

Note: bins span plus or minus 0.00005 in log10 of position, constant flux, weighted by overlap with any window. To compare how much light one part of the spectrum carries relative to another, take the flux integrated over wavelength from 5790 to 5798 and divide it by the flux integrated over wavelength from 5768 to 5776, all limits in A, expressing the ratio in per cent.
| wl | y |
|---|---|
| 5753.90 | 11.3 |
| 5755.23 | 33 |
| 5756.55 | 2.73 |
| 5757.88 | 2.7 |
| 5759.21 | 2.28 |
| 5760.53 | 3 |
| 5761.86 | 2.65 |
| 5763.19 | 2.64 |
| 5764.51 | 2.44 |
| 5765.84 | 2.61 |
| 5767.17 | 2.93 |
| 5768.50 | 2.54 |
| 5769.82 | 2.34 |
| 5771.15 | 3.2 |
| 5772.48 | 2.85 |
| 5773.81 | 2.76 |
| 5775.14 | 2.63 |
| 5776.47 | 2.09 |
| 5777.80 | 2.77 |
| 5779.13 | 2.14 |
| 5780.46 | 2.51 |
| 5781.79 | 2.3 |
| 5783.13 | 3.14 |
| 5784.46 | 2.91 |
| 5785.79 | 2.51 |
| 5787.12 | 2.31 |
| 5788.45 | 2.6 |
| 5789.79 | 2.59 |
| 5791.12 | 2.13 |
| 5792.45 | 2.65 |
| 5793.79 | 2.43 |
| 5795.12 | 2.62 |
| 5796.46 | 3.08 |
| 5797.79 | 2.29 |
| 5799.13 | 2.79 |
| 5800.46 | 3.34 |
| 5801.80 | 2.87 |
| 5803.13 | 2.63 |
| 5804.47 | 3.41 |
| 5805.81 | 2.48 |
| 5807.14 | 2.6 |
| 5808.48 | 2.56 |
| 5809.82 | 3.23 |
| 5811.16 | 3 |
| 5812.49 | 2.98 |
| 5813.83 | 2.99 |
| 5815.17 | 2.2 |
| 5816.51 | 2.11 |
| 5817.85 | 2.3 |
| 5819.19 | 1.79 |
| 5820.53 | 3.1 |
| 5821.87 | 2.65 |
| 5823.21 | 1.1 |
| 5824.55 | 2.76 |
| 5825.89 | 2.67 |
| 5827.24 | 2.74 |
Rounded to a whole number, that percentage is 94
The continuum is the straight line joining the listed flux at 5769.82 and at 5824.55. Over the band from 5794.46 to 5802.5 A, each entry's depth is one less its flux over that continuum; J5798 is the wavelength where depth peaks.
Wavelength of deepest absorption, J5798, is 5797.79 A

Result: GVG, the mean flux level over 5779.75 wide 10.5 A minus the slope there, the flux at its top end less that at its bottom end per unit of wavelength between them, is 2.53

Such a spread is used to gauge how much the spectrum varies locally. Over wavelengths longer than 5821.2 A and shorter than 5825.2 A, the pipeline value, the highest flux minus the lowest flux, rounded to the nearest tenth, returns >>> 1.7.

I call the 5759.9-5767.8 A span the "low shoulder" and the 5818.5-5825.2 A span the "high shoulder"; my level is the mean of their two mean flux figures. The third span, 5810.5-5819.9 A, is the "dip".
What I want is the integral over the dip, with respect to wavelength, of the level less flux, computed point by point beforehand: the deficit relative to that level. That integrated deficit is 0.1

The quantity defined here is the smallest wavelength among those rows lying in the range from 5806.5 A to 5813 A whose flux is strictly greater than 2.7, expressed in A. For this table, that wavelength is 5809.82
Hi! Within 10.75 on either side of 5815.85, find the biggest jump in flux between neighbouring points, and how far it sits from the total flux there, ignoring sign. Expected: 39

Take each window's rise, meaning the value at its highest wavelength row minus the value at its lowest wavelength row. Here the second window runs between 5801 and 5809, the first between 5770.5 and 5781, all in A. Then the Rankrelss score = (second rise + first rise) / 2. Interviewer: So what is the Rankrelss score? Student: -0.50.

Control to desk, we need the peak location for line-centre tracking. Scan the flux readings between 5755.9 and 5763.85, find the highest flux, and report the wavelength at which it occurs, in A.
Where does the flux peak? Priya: 5760.53 A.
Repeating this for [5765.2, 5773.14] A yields 5771.15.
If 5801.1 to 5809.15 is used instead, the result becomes 5804.47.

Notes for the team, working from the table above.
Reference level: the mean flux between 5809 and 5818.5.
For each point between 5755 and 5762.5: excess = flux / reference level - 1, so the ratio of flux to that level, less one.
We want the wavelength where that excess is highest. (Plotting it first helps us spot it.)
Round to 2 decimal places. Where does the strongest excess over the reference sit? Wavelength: 5755.23 A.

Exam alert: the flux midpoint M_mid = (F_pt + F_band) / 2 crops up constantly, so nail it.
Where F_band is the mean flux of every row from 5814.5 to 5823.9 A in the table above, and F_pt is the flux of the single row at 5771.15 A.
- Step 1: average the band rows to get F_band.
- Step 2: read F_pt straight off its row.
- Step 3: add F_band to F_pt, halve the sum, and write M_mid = 2.69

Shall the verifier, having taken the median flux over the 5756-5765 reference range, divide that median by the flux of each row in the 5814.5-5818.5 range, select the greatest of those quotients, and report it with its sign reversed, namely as -1.26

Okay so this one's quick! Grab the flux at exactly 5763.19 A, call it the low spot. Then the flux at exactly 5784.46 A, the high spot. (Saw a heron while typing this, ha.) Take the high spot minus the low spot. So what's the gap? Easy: 0.27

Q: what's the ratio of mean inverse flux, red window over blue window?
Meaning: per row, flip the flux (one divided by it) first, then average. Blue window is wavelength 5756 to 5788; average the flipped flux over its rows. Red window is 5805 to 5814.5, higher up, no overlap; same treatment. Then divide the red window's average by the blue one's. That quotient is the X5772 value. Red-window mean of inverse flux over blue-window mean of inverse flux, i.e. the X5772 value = 0.92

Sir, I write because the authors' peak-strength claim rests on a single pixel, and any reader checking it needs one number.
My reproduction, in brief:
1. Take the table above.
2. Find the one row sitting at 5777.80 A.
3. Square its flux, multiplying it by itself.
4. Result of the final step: 7.7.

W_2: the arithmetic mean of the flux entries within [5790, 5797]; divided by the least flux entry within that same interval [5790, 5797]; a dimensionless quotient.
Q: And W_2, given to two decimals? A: 1.21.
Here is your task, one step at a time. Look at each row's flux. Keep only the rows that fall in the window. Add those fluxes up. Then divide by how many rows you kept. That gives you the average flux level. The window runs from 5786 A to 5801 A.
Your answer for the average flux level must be 2.6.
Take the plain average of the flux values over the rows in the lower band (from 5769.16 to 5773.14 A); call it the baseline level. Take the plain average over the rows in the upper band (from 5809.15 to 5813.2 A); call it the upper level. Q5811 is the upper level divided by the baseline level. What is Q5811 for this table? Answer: 1.10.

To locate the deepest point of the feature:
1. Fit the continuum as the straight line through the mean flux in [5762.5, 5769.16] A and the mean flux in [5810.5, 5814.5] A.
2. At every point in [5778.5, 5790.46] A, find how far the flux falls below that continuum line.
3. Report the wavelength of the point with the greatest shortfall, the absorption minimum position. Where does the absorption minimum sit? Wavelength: 5779.13 A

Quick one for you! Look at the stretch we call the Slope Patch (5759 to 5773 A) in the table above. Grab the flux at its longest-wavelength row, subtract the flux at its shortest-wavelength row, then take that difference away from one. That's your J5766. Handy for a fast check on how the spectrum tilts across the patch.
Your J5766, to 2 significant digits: 0.43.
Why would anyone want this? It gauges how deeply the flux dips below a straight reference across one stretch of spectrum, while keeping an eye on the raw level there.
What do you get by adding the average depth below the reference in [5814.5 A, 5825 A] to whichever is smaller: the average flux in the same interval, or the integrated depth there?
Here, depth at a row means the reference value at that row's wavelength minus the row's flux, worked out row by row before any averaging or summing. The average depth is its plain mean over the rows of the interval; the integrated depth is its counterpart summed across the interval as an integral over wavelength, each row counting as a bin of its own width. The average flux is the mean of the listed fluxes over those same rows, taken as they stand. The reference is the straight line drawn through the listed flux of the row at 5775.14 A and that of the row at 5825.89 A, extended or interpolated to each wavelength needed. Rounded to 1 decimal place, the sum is 2.7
